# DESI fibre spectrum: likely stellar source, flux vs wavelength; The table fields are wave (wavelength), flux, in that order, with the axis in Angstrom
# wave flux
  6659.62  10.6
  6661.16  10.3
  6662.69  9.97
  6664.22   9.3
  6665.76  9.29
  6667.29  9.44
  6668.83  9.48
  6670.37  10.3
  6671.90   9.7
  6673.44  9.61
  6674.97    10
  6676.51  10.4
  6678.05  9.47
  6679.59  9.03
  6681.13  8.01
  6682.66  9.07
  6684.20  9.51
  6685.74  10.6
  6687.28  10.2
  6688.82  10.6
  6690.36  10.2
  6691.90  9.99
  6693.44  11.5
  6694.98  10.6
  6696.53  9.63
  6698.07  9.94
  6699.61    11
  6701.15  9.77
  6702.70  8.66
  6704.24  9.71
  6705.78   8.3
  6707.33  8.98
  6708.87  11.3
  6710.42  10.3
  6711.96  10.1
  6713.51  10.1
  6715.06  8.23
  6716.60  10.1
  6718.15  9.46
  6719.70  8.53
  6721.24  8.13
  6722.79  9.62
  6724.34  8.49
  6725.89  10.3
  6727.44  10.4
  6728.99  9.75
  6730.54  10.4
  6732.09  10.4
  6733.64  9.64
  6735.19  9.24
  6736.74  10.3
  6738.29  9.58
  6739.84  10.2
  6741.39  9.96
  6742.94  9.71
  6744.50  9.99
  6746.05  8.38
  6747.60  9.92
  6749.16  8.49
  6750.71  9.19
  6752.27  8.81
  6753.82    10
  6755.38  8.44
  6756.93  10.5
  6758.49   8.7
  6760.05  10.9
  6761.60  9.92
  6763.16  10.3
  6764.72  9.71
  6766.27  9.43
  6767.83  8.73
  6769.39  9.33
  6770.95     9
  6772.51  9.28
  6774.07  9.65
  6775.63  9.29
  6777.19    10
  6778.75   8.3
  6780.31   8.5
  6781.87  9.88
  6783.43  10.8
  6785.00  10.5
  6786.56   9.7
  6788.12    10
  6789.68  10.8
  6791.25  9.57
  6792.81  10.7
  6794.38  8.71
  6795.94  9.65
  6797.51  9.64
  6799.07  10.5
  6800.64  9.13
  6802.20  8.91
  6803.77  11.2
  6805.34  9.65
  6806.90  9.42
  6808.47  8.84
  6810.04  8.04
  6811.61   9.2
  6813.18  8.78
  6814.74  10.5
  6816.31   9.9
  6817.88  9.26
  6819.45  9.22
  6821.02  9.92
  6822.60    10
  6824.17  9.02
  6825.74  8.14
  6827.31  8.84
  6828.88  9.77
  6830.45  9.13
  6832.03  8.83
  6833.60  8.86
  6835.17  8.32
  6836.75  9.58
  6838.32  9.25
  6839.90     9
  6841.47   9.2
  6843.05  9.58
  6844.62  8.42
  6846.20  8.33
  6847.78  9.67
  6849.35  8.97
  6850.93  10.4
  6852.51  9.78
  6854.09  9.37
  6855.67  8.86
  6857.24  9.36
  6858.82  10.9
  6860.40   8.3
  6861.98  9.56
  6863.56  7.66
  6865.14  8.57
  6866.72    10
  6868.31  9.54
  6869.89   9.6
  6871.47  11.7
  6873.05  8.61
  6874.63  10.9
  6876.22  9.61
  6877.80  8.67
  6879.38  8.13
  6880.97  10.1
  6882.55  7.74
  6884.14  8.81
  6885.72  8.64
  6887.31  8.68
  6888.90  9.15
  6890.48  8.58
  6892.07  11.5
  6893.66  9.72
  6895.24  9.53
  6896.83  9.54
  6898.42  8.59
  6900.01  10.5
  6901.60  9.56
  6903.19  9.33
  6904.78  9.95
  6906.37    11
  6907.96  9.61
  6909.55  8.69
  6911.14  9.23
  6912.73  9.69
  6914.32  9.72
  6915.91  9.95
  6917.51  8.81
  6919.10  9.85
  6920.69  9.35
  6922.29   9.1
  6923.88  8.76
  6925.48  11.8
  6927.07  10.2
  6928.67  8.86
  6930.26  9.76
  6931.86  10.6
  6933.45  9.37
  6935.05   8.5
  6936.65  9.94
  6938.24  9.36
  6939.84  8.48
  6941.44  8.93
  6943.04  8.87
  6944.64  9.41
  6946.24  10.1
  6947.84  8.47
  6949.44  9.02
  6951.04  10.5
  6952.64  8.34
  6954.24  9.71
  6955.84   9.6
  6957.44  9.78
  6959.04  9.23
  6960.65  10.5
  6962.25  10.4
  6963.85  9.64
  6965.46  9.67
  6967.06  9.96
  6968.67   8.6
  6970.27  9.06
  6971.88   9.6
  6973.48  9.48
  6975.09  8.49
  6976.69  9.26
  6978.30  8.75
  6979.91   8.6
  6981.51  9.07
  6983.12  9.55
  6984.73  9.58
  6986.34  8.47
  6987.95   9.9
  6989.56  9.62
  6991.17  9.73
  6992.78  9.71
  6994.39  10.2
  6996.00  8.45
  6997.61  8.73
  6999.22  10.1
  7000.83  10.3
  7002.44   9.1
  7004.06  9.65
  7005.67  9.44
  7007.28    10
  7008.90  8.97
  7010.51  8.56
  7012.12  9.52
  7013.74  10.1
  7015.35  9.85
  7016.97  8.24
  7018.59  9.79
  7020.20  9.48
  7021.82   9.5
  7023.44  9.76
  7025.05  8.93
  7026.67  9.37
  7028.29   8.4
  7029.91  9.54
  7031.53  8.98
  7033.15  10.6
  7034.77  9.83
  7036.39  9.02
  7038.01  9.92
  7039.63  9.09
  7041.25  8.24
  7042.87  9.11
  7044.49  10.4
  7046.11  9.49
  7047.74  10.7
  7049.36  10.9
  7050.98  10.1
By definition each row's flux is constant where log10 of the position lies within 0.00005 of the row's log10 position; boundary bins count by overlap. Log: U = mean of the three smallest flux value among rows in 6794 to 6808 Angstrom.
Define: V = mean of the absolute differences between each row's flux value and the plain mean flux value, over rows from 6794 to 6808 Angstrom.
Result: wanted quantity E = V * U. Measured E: 4.8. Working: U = 8.9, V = 0.54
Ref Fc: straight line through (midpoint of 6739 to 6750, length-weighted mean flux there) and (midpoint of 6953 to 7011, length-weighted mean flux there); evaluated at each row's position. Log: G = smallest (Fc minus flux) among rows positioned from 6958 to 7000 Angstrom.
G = -1.07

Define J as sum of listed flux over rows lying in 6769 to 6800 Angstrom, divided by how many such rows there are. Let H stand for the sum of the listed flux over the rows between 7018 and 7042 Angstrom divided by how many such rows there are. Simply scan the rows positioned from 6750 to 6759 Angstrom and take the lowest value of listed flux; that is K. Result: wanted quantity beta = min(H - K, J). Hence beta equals 0.92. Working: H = 9.36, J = 9.69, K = 8.44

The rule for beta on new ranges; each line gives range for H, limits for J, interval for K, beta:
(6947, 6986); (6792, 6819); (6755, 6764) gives 0.93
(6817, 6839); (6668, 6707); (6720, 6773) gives 1.02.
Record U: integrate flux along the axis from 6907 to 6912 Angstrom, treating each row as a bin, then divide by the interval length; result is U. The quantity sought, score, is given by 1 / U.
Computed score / 0.1081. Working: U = 9.3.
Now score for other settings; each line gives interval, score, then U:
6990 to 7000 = 0.1053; 9.5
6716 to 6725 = 0.1106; 9.0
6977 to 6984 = 0.1109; 9.0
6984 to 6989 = 0.1073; 9.3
